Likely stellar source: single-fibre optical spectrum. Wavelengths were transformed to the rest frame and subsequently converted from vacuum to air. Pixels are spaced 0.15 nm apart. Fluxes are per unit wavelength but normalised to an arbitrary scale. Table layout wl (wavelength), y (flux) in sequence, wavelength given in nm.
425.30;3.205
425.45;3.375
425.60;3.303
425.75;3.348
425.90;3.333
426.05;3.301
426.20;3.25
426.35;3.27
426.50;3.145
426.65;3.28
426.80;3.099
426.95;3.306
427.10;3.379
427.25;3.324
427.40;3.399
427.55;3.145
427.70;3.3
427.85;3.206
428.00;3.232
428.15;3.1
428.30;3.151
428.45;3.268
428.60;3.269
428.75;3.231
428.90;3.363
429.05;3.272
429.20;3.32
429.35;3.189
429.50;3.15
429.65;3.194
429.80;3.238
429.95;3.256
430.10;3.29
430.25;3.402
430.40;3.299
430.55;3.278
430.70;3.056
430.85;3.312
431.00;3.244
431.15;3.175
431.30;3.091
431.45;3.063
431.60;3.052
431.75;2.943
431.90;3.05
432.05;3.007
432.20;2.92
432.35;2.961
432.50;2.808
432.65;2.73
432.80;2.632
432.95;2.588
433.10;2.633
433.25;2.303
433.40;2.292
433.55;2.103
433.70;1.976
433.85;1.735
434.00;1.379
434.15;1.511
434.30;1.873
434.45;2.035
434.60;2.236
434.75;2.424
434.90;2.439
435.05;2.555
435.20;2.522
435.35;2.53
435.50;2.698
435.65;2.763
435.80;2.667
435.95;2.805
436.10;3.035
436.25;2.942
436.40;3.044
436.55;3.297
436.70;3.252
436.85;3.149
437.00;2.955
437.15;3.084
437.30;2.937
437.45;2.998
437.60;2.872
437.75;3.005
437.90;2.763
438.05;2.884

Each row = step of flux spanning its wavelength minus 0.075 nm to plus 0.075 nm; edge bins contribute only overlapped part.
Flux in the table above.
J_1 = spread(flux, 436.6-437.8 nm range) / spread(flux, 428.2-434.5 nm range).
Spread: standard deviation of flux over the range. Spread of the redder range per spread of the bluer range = 0.2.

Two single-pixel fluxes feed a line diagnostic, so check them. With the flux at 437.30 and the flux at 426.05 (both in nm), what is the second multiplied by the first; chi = 10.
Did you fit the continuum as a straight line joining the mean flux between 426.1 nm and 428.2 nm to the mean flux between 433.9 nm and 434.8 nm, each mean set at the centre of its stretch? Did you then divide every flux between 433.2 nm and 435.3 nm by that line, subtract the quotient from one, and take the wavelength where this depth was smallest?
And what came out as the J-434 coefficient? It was 435.20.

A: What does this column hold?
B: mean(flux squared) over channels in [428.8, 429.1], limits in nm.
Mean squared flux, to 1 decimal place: 11.0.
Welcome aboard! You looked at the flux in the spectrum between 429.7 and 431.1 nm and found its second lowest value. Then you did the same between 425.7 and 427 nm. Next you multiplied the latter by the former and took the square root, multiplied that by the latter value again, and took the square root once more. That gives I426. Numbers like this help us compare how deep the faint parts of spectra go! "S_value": 3.2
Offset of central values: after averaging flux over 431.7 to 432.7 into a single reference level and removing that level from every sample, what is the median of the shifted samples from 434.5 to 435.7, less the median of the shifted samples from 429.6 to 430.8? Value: -0.74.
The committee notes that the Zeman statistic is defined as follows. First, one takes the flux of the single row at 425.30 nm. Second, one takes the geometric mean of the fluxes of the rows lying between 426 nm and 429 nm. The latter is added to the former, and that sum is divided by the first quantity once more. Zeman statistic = 2.01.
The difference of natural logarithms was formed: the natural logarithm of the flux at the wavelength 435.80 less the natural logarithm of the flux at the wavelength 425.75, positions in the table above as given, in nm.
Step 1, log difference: -0.23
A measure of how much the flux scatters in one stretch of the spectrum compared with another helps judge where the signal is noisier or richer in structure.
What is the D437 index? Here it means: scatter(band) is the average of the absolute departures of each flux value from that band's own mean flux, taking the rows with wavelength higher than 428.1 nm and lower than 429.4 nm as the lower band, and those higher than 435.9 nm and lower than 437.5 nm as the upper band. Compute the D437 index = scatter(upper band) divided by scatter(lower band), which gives 2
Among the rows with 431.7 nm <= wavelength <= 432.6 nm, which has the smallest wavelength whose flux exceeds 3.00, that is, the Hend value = 431.90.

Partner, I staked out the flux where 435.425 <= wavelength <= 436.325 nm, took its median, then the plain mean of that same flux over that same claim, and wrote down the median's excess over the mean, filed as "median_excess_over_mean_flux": -0.03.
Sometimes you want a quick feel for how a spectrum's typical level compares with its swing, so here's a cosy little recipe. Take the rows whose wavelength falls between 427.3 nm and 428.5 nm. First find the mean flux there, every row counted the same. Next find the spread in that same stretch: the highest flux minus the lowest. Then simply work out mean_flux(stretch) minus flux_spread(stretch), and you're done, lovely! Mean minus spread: 2.93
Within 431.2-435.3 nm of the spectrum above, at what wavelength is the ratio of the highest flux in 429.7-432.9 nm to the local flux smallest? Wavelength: 431.30 nm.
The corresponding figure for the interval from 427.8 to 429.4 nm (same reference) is 428.90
